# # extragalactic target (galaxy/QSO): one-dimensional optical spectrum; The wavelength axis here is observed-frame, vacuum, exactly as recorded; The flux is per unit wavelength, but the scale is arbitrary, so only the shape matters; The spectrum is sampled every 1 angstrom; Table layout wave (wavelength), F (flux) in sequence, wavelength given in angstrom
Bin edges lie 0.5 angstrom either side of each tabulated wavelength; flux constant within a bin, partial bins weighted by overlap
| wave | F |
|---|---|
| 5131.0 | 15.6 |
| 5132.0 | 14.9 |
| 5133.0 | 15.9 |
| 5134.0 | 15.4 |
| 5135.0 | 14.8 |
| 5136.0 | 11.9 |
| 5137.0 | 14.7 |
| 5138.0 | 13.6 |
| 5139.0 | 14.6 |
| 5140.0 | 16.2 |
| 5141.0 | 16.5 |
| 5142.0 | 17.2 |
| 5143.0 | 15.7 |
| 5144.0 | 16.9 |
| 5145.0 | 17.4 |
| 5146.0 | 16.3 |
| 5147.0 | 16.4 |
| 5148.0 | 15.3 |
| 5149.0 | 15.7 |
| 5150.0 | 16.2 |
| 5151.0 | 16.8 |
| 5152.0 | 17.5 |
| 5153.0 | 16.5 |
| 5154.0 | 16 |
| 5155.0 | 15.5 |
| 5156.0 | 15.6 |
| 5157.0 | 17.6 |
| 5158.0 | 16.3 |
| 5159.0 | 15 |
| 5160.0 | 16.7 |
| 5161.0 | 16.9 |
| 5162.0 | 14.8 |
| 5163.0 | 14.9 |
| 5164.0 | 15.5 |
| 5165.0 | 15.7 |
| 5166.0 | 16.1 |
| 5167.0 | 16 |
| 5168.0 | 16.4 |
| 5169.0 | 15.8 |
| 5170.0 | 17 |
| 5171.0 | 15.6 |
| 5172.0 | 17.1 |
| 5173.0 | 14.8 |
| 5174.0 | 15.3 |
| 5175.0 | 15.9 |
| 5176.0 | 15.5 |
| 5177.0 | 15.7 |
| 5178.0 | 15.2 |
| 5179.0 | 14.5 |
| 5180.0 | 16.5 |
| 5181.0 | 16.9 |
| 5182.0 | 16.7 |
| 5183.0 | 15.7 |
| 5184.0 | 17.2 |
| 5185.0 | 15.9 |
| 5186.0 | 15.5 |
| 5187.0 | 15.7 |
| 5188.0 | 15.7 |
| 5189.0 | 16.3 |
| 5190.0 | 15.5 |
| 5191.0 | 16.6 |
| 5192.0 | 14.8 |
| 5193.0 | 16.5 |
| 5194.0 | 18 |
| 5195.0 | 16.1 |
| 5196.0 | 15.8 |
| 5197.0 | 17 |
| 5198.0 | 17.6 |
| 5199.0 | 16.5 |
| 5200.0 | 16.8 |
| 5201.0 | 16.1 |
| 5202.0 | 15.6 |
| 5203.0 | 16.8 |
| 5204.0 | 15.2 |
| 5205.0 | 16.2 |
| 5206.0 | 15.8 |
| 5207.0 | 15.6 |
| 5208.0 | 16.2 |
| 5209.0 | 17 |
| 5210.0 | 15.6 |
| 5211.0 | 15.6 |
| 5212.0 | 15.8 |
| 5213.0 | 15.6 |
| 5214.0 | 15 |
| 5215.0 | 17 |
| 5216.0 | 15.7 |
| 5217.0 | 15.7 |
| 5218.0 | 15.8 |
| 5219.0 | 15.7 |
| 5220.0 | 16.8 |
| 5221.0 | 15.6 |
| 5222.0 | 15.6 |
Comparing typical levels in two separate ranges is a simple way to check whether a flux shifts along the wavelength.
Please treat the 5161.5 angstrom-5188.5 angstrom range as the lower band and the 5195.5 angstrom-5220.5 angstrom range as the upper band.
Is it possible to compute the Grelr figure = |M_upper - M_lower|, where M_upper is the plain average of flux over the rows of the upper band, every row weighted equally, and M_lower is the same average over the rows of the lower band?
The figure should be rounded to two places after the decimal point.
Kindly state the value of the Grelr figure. 0.26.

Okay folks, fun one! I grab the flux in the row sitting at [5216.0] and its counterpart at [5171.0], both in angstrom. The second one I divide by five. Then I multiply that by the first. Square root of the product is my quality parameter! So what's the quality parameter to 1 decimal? 7.0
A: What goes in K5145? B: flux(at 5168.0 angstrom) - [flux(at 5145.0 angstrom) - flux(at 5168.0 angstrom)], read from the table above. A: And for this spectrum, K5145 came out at 15.4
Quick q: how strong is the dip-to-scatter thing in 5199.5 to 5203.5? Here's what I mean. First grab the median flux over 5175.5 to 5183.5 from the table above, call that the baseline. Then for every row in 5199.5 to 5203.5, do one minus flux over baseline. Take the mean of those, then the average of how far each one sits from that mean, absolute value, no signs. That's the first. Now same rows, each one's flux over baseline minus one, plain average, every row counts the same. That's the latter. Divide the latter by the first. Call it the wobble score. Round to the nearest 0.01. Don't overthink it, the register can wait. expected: 1.32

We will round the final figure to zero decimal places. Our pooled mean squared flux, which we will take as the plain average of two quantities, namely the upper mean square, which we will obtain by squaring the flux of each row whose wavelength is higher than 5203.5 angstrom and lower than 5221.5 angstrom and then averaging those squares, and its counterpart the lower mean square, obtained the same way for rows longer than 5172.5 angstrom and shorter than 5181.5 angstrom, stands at 248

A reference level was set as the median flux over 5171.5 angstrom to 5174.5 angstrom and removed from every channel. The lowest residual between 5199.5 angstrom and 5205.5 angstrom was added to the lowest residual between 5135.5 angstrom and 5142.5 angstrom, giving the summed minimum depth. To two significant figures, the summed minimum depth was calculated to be -3.5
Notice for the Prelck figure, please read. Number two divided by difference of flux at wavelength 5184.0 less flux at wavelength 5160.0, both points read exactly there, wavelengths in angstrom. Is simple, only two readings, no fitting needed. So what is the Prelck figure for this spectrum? 4.0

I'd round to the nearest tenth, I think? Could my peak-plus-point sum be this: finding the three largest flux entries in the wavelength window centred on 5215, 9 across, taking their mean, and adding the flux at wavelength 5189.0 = 32.5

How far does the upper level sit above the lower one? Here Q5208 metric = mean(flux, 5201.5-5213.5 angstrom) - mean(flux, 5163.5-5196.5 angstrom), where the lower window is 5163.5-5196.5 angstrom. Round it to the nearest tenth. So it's -0.1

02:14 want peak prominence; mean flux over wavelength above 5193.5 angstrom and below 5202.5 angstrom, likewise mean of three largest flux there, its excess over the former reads 0.92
